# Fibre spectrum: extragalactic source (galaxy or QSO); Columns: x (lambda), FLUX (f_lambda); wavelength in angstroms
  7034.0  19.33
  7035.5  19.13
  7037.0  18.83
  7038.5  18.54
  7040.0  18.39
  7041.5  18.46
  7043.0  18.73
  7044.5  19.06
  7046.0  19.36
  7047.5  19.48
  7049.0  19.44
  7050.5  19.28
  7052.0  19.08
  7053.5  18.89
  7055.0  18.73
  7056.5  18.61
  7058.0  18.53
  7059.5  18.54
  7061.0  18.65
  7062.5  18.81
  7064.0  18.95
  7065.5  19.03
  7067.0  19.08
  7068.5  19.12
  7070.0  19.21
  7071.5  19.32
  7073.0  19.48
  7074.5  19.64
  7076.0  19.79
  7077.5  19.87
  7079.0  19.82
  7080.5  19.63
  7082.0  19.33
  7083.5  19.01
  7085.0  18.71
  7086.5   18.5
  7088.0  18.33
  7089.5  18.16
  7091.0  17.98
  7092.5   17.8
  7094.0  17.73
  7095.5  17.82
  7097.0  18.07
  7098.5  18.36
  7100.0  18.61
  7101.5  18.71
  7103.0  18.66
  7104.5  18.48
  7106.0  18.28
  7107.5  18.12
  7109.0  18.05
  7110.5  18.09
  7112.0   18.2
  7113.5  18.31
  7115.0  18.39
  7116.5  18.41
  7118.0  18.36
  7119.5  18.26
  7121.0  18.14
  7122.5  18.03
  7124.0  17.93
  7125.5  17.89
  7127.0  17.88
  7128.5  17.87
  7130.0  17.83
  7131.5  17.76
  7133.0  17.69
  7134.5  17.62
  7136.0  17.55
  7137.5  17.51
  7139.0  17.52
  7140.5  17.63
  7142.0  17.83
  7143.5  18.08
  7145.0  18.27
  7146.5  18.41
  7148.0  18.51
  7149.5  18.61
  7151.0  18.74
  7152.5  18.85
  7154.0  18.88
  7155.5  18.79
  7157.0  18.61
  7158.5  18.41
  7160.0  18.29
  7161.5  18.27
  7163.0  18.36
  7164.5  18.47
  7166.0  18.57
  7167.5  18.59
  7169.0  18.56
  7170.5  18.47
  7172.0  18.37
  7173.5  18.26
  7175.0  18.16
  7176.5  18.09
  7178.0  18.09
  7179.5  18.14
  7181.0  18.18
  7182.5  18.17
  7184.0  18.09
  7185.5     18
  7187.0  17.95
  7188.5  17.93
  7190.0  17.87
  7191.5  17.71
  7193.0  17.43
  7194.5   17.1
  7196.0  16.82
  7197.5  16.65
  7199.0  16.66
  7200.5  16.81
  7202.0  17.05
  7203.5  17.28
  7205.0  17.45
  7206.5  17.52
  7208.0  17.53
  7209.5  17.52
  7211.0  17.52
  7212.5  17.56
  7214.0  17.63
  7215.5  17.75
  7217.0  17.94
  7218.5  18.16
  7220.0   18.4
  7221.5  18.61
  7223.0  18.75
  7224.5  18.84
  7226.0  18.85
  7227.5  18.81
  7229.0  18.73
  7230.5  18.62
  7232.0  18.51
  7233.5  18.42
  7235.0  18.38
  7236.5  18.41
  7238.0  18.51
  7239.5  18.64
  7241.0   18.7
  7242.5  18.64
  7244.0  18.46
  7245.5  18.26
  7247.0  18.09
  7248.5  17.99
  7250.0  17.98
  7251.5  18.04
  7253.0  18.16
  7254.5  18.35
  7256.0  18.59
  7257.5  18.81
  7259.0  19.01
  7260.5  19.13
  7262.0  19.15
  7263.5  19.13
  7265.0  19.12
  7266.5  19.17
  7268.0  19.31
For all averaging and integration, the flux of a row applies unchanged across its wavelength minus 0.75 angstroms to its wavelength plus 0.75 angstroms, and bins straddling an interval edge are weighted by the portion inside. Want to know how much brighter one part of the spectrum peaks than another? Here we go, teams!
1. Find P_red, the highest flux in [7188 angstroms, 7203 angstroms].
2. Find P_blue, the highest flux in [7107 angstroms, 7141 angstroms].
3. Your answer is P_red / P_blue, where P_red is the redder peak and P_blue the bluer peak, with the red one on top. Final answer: 0.974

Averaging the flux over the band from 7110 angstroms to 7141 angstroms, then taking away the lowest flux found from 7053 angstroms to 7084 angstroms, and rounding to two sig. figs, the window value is -0.58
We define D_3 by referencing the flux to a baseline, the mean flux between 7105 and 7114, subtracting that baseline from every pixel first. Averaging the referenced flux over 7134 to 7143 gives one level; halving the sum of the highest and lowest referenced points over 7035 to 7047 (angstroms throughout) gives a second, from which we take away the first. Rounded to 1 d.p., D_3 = 1.3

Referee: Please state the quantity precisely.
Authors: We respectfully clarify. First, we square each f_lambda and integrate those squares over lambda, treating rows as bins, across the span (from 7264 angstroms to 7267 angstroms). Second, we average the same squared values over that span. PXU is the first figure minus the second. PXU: 733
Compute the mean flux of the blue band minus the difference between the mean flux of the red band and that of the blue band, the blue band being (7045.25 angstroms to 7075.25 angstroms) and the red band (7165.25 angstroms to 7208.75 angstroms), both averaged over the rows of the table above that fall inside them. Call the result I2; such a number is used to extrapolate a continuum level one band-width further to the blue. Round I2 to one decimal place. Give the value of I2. 20.3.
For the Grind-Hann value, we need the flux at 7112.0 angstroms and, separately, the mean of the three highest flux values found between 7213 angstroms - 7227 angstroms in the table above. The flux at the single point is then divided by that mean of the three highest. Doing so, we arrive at 0.97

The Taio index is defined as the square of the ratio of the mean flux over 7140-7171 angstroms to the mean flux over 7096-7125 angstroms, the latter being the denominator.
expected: 1.02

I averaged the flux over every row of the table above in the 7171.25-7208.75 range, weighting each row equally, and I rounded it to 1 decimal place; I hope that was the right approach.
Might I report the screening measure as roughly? 17.7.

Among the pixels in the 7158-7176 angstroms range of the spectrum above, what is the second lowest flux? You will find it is 18.26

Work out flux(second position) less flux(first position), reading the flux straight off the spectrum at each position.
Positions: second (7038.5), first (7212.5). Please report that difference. 1.0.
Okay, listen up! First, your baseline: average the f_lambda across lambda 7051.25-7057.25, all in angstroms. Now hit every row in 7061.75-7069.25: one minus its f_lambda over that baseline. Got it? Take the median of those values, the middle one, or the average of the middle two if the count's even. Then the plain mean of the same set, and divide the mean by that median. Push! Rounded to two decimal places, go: 0.84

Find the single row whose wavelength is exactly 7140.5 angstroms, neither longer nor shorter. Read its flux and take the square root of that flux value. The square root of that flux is 4.20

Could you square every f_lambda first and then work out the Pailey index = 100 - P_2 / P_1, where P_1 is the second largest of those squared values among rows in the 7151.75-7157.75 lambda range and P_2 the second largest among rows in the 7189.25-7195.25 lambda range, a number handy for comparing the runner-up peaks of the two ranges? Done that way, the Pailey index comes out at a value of 99.12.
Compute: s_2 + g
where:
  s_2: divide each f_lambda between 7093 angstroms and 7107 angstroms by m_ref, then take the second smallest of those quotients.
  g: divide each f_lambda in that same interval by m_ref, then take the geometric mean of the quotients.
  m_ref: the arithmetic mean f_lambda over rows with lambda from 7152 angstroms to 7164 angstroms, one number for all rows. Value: 1.95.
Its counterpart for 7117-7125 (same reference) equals 1.95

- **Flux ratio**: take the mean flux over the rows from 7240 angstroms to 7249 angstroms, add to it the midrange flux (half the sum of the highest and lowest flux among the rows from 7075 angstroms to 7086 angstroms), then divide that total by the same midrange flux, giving 1.95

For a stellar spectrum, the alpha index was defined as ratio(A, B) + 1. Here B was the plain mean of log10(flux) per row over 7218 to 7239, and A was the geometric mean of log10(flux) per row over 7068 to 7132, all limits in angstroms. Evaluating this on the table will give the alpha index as 2.00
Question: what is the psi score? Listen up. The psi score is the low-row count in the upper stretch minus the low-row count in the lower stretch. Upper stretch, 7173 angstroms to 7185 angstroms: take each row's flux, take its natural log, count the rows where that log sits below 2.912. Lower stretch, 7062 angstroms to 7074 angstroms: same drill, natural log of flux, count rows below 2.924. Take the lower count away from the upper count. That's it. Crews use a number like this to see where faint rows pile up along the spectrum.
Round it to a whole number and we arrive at 8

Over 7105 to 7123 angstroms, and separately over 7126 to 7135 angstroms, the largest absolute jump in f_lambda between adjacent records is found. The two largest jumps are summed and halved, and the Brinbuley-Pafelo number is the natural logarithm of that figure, -2.2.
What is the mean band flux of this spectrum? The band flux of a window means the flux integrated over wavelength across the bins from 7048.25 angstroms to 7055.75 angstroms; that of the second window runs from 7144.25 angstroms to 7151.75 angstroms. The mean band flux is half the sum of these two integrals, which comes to 141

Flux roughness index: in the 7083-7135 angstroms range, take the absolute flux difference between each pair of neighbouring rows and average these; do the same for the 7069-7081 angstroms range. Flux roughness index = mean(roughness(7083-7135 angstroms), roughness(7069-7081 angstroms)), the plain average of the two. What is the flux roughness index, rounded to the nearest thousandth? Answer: 0.124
